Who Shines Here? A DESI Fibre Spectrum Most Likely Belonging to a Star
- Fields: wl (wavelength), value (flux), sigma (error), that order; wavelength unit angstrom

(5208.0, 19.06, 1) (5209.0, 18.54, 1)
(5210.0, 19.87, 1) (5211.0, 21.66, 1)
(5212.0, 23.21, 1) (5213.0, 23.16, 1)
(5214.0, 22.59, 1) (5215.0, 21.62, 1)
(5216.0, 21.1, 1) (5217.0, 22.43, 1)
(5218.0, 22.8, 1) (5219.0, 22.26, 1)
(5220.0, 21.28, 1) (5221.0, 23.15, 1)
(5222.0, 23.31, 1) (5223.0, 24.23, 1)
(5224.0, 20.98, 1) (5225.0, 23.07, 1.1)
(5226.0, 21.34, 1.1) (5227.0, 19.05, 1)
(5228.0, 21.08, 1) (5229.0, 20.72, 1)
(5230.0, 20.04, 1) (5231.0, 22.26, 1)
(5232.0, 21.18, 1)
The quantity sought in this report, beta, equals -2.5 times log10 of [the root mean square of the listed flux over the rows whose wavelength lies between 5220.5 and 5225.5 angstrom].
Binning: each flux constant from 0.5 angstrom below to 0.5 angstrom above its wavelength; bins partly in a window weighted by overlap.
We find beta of -3.40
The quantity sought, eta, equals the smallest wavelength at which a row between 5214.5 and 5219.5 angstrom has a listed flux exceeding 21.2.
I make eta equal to 5215.0 angstrom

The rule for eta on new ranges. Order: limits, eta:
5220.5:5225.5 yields 5221.0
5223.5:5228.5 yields 5225.0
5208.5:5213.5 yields 5211.0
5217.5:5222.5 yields 5218.0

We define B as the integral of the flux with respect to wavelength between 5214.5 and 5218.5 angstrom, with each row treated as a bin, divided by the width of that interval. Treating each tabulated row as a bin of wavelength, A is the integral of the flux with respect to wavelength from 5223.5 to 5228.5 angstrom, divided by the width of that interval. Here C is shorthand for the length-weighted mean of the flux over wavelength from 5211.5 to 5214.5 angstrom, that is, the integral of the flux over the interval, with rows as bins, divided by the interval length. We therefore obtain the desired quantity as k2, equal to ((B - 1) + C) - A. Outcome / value 22.9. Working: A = 21.1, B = 22.0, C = 23.0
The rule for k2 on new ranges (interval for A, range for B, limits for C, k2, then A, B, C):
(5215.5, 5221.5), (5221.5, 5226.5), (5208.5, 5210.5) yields 18.6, 22.2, 22.6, 19.2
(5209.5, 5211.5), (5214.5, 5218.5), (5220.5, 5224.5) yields 23.1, 20.8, 22.0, 22.9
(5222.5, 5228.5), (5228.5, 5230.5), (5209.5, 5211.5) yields 18.5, 21.6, 20.4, 20.8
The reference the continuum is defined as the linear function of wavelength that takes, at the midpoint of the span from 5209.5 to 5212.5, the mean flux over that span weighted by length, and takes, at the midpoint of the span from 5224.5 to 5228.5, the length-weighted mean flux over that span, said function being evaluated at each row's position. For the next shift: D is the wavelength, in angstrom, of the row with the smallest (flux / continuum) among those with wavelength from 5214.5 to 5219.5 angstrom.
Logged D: 5216.0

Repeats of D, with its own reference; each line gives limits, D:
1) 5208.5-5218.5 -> 5209.0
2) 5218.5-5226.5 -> 5224.0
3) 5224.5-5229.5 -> 5227.0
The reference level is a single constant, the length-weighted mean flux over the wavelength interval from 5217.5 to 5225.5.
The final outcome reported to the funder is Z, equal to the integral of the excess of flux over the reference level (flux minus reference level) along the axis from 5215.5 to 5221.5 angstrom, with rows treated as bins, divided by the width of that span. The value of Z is -0.5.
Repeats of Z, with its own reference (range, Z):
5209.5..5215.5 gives -0.6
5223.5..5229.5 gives -1.6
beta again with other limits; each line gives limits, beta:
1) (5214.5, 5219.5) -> -3.36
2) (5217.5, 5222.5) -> -3.38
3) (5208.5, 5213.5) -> -3.32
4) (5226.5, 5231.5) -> -3.29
